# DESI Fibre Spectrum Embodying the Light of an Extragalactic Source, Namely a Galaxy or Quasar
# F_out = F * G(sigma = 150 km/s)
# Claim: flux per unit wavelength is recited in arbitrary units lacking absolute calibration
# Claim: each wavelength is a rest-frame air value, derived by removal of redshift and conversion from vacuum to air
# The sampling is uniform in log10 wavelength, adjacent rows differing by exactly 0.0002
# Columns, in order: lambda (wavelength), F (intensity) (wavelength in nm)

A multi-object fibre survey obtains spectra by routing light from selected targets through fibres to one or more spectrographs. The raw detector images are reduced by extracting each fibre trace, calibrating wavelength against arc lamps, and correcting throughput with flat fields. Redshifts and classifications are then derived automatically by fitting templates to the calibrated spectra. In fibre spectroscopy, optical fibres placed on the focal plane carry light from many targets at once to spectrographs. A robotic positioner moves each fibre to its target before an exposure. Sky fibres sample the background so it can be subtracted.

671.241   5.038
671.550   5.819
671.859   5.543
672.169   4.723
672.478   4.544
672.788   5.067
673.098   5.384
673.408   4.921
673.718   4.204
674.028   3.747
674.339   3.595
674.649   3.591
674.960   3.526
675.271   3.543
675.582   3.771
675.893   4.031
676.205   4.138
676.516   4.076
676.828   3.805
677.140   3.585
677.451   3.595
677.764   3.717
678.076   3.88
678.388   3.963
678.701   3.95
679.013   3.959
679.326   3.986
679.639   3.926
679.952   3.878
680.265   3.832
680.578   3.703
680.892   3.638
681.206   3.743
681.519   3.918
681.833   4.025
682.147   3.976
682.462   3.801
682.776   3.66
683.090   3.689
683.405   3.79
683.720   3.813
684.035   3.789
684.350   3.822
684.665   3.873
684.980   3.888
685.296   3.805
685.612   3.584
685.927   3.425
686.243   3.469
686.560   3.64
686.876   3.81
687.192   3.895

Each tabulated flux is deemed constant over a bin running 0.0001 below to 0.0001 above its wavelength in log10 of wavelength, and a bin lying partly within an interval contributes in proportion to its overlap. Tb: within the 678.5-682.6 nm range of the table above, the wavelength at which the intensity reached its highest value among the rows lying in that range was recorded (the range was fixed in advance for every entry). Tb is 681.833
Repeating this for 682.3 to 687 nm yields 684.980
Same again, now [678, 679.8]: 679.326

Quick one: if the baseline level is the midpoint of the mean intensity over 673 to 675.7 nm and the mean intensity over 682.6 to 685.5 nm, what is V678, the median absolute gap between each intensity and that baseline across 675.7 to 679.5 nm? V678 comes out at 0.113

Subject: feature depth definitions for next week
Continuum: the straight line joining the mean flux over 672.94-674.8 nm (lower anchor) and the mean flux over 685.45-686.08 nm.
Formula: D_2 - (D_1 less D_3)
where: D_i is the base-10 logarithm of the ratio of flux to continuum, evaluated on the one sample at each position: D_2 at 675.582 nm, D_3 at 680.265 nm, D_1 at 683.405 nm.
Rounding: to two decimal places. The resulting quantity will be -0.06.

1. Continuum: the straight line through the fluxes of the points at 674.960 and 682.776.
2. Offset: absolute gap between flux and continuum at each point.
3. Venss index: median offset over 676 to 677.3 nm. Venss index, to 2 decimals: 0.39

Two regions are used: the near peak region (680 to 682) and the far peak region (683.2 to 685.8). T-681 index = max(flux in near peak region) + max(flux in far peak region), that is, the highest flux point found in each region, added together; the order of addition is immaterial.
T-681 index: 7.9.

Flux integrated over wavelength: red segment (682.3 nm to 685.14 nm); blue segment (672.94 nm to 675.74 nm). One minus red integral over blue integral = 0.046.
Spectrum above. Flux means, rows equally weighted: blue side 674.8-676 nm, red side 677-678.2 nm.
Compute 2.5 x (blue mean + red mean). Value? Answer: 18.5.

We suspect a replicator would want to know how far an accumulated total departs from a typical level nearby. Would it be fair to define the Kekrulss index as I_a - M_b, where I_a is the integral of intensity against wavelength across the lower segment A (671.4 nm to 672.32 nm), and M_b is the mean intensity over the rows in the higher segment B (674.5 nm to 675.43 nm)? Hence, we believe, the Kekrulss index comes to 1.4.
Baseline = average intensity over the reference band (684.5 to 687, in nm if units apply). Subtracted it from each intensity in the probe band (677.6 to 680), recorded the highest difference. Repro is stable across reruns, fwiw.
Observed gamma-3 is 0.30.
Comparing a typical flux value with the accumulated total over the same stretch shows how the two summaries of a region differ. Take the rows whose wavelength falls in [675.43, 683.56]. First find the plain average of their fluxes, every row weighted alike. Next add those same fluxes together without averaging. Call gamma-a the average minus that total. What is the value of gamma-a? -96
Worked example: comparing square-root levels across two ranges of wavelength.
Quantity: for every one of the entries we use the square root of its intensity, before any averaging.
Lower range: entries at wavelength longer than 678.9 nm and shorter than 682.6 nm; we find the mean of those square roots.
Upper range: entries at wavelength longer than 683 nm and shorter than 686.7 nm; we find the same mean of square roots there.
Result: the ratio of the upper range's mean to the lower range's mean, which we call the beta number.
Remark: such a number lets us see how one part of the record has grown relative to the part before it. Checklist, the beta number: 0.98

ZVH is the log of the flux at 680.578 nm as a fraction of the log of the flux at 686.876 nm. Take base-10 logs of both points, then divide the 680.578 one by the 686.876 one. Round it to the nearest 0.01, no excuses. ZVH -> 0.98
